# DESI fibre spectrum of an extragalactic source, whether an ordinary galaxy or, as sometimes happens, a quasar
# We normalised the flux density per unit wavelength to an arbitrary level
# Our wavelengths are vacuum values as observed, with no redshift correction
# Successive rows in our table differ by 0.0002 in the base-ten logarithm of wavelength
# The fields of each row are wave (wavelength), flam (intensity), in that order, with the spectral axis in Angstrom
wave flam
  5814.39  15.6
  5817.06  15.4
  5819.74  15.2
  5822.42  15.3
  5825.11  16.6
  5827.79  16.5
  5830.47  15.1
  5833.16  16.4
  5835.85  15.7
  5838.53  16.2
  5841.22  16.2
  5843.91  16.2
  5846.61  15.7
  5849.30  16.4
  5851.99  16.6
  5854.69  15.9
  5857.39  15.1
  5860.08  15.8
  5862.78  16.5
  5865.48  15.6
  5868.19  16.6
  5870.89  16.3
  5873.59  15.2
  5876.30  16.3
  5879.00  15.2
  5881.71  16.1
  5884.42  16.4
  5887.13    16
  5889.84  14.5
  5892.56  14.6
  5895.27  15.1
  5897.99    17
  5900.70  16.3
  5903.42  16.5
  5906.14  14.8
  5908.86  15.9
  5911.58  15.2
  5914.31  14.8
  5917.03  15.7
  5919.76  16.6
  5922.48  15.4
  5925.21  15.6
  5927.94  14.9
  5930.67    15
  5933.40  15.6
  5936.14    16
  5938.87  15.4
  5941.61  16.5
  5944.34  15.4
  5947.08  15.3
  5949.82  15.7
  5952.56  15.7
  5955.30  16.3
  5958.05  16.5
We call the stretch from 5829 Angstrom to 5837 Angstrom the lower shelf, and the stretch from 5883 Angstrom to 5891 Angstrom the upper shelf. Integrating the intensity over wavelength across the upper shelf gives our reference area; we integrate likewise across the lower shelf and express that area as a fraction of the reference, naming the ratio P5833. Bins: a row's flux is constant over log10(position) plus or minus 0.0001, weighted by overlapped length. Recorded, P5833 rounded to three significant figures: 1.00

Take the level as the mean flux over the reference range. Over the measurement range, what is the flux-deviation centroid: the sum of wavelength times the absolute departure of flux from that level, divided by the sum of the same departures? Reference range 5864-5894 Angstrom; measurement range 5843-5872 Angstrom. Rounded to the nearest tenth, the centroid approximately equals 5858.4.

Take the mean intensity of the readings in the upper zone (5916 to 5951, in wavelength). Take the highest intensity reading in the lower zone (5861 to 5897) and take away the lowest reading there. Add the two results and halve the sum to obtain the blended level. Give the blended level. 8.86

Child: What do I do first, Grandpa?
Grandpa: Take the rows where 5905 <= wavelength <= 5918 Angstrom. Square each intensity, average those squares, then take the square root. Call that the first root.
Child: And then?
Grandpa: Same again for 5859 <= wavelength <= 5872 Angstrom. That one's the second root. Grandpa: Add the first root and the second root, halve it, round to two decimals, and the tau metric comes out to 15.73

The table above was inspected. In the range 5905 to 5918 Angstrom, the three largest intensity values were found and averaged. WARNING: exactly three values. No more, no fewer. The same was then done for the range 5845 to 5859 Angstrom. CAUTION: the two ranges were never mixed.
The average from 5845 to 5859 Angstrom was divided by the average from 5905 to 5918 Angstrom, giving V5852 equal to 1.04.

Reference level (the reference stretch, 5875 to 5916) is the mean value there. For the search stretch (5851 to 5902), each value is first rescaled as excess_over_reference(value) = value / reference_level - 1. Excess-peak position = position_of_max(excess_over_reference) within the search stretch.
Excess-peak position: 5897.99 Angstrom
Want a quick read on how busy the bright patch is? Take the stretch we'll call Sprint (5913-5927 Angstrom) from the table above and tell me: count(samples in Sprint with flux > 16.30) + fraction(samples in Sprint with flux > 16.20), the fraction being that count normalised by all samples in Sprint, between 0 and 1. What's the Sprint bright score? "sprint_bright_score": 1.2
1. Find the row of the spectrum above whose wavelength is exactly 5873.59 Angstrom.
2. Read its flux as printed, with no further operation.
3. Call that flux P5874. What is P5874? 15.2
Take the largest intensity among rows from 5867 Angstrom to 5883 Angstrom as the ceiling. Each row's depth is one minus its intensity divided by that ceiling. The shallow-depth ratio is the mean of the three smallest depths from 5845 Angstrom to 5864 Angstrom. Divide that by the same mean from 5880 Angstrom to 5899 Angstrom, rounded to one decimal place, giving 1.0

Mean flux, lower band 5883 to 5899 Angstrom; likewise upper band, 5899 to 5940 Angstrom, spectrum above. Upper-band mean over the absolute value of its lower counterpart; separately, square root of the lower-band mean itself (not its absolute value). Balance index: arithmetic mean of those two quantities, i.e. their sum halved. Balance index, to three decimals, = 2.474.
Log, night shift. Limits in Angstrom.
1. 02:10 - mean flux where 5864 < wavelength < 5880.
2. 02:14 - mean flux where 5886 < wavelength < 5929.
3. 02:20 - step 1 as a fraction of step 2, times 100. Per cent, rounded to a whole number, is 102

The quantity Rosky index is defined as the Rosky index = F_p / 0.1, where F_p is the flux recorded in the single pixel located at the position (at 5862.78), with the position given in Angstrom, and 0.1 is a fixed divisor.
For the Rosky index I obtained 165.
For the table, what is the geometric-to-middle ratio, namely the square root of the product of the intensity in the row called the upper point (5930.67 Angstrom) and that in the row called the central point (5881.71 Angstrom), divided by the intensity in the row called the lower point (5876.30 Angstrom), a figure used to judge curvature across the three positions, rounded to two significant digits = 0.95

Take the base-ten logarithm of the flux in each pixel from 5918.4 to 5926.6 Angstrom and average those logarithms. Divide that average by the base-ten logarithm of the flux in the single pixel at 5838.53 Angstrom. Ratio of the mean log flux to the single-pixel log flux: 0.99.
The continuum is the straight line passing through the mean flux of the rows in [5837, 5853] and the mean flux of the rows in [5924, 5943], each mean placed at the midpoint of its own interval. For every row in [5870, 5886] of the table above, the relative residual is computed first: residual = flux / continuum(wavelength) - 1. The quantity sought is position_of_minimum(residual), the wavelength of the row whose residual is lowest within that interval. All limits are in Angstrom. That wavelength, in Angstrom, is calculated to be 5873.59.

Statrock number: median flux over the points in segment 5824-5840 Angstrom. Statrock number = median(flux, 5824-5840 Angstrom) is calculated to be 16.3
